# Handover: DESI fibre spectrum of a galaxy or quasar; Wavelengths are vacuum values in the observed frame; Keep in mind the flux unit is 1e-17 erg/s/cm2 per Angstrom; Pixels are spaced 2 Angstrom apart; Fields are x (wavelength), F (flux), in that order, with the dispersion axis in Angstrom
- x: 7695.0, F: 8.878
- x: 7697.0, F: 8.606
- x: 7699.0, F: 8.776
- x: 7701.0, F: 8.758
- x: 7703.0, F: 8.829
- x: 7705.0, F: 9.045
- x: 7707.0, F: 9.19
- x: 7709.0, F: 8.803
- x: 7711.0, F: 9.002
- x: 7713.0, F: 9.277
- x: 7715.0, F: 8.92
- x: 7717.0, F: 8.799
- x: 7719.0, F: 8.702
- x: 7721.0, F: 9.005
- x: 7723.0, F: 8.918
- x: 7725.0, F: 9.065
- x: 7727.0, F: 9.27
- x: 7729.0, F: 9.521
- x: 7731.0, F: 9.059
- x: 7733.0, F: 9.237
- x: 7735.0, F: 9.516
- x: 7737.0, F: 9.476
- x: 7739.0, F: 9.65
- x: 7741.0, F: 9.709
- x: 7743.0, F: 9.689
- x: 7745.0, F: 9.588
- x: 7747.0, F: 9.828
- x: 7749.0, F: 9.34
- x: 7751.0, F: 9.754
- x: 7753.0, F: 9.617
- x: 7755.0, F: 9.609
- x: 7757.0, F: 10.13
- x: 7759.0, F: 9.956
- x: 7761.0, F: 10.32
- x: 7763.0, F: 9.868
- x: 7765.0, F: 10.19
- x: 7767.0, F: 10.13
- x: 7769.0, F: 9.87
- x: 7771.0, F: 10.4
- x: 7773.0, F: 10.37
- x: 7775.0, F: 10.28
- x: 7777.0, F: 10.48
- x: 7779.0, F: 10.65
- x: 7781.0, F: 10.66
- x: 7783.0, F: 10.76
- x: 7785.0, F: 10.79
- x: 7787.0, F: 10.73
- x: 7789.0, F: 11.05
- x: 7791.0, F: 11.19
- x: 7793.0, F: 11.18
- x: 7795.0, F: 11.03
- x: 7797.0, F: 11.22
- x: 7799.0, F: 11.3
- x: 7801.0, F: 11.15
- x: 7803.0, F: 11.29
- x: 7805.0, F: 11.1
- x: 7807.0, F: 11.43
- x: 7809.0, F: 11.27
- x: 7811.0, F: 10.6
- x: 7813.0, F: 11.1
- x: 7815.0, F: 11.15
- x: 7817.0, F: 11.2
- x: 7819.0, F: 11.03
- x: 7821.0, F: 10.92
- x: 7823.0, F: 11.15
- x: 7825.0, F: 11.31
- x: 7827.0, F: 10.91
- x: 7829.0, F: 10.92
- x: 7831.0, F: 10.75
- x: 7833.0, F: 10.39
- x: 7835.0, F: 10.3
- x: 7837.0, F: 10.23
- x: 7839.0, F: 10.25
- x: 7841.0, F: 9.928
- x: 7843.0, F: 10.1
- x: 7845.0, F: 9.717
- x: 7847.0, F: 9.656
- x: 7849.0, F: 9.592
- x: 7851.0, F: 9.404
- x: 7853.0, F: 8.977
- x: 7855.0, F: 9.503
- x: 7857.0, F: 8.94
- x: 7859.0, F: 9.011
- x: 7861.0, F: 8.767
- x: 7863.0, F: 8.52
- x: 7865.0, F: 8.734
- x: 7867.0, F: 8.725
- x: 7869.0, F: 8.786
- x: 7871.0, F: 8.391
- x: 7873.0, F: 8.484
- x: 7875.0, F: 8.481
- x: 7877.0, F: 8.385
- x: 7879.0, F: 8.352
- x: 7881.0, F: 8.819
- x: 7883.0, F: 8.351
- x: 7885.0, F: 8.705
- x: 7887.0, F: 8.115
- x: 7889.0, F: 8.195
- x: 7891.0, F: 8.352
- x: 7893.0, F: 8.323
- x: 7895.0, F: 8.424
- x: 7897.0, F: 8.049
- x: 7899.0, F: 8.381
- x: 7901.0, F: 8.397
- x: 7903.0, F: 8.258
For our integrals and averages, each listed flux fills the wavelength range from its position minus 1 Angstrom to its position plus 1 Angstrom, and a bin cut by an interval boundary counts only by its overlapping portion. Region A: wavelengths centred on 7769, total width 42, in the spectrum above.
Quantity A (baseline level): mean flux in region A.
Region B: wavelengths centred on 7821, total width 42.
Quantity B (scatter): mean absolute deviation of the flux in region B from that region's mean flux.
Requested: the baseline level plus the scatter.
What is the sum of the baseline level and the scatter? 10.6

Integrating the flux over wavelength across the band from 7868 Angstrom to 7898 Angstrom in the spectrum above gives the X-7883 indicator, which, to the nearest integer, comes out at 252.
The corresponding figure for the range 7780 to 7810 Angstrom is 332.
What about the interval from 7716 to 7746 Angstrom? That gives 278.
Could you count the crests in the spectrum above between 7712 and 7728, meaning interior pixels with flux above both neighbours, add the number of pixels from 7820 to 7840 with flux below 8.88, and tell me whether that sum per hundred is 0.010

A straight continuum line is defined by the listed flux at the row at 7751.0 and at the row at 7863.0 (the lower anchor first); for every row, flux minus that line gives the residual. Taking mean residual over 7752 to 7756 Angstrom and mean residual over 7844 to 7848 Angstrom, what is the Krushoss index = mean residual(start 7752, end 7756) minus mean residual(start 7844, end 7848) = -1.1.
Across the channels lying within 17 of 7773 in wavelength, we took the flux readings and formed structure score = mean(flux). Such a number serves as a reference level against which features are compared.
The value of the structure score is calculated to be 10.4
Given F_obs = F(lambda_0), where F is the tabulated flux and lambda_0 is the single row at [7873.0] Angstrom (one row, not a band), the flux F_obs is 8.484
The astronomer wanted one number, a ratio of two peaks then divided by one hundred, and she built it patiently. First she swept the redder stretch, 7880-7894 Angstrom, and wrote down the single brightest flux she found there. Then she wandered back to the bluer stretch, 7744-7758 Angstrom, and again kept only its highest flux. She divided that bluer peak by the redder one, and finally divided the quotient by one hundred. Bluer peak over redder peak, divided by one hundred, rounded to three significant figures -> 0.0115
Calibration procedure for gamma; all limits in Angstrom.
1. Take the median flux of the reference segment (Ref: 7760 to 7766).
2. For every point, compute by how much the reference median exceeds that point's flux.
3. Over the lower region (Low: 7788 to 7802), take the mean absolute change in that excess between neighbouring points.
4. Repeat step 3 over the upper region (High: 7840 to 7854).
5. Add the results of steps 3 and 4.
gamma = 0.336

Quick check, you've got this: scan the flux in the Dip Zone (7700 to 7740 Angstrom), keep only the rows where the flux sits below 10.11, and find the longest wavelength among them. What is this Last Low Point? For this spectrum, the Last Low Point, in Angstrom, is 7739.0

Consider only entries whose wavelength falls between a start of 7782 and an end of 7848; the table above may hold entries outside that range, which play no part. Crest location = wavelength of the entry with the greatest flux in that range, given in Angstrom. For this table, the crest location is 7807.0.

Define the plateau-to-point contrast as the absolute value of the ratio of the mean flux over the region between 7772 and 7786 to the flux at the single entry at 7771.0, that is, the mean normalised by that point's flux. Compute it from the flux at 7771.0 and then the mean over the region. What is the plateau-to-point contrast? 1.02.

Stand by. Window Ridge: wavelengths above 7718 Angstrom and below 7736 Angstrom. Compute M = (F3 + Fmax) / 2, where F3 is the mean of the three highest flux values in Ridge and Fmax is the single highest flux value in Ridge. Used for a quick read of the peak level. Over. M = 9.5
